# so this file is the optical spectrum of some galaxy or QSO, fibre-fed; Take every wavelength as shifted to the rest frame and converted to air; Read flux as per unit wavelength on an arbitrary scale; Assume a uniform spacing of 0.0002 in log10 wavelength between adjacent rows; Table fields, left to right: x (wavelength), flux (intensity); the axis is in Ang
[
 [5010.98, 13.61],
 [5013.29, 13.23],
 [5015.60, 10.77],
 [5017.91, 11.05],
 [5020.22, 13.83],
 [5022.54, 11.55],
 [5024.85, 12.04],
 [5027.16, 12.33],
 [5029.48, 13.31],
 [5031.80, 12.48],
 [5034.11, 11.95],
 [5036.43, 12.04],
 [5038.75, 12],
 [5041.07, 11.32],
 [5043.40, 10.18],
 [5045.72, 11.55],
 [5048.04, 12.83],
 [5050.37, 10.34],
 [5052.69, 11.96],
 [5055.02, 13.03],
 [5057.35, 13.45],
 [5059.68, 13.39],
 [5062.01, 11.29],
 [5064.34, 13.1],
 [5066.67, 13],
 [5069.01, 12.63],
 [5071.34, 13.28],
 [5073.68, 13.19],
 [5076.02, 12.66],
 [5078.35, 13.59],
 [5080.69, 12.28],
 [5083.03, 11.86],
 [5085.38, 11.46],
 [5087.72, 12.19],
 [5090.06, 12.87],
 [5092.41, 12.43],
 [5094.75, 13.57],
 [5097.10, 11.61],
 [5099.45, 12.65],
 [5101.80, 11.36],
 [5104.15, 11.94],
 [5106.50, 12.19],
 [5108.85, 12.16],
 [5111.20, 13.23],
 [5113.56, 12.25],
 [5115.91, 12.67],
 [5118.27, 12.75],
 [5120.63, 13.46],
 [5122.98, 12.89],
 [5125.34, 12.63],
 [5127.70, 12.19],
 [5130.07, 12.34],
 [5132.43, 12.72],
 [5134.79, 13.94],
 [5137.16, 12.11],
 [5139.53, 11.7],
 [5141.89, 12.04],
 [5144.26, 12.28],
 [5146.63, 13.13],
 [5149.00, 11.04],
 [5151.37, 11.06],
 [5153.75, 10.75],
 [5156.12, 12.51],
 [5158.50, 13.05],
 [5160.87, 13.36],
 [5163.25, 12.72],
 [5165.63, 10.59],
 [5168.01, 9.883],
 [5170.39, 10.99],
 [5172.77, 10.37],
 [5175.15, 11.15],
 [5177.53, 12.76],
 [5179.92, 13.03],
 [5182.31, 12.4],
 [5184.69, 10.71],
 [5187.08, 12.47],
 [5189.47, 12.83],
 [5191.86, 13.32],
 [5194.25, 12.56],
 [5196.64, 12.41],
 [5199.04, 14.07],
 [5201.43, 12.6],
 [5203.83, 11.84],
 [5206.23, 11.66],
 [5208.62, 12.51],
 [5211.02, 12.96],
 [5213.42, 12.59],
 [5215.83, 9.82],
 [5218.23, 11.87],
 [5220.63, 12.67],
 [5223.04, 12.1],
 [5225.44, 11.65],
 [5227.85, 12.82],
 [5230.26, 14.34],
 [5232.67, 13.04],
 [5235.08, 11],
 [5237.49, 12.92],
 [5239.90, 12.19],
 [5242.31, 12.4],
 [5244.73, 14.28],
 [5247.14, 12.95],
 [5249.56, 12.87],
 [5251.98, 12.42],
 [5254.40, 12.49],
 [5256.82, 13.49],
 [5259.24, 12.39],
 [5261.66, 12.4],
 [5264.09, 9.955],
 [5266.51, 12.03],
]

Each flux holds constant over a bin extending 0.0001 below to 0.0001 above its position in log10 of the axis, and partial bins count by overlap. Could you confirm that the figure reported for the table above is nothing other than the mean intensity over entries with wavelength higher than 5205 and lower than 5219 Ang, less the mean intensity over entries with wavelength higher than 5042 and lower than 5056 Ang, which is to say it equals 0.3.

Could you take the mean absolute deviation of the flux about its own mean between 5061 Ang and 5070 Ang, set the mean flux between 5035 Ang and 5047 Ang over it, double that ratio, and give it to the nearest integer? 38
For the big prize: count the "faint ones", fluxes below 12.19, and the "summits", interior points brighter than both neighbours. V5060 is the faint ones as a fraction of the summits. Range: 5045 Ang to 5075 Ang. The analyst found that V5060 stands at 1.0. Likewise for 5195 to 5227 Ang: 2.0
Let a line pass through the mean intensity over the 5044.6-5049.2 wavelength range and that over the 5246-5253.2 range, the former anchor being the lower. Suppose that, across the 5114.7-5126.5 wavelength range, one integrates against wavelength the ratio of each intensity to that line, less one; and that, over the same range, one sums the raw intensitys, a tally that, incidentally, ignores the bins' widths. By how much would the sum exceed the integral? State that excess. 63.9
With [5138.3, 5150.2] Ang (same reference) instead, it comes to 60.6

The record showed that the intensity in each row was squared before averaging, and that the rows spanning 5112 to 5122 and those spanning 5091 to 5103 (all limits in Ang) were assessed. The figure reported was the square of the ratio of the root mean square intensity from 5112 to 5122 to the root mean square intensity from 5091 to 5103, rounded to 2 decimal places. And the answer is 1.07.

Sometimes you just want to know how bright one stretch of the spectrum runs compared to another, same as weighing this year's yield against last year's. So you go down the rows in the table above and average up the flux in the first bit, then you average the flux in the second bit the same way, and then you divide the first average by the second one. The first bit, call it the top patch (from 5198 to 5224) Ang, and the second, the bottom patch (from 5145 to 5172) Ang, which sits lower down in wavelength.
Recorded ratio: 1.04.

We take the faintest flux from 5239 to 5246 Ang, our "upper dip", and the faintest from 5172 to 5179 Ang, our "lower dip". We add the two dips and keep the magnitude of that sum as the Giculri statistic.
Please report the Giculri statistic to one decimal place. 22.6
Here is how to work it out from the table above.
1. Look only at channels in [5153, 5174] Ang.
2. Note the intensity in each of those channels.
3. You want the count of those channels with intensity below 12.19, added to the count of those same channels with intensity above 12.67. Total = 8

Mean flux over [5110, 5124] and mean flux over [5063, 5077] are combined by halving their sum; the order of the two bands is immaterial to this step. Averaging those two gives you 12.9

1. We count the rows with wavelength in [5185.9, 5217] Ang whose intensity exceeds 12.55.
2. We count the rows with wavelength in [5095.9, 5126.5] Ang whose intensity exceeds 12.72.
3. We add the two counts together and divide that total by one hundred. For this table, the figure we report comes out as 0.110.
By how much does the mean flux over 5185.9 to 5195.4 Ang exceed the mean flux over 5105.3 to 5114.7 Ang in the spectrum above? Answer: 0.34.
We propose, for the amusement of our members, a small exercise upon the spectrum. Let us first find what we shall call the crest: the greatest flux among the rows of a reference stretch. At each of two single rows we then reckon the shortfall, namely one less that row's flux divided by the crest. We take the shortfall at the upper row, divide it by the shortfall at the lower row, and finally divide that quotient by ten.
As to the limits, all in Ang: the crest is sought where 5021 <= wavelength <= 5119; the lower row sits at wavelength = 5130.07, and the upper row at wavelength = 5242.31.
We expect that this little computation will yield 0.095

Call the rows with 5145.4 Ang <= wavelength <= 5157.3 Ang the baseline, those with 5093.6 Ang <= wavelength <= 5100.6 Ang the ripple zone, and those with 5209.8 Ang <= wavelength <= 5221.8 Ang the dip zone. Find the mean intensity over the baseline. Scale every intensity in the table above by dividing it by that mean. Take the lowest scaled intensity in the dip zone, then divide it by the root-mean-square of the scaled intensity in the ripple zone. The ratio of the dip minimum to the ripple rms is 0.78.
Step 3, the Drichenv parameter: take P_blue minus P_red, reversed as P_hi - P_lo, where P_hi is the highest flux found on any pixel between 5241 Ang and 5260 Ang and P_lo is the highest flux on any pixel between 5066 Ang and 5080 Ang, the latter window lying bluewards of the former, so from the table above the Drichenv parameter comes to 0.7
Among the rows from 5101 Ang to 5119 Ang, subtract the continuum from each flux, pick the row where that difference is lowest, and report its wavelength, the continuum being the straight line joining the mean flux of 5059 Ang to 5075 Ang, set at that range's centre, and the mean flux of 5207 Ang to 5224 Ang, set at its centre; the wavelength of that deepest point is 5101.80 Ang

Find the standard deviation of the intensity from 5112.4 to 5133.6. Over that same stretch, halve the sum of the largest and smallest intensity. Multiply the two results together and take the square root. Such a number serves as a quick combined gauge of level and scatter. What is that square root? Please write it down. 2.2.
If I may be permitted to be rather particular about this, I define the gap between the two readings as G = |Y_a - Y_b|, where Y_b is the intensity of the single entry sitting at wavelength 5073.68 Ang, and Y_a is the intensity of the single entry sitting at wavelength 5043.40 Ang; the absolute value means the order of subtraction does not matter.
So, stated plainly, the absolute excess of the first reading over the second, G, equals 3.0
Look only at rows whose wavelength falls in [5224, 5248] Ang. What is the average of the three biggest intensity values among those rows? 13.9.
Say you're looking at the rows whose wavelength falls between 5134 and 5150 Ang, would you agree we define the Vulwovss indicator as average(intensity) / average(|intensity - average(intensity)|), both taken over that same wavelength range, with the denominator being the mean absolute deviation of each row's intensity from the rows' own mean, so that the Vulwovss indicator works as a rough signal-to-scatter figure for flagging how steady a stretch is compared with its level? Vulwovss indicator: 18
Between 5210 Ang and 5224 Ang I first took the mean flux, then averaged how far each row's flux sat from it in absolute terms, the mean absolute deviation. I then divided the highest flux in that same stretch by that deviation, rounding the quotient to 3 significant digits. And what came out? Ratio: 16.8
